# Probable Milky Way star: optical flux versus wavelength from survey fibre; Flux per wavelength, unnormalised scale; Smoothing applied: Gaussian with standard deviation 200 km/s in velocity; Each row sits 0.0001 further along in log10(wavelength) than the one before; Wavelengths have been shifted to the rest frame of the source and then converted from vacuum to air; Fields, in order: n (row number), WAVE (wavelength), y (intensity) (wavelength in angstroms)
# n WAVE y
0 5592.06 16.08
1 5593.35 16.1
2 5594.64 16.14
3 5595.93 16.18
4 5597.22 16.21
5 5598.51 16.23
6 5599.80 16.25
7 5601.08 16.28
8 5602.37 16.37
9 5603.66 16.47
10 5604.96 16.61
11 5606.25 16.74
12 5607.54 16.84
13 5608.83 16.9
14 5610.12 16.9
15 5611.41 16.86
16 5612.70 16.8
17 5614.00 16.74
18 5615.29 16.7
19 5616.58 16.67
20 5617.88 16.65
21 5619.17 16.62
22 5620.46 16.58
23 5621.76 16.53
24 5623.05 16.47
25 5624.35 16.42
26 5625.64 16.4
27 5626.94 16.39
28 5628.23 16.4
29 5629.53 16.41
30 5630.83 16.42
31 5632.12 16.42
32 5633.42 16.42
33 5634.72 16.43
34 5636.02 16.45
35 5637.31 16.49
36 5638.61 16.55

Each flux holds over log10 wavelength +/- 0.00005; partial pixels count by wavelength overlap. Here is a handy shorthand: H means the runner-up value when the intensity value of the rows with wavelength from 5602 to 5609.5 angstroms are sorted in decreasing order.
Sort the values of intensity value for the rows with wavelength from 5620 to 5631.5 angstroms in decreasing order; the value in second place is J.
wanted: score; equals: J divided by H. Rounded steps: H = 16.84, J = 16.53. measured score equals 0.98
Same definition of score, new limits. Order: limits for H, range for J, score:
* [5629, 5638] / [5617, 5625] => 1.01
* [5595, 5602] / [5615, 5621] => 1.03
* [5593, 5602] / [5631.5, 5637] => 1.01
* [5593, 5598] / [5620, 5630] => 1.02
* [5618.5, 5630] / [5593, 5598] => 0.98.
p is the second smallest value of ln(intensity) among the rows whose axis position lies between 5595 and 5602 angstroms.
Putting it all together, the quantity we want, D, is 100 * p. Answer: 279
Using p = 2.79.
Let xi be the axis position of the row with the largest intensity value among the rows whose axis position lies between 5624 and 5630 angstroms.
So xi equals 5624.35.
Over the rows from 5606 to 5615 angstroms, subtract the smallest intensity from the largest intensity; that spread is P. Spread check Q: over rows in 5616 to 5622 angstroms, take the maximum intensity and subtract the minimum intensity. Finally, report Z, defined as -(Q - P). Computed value 0.02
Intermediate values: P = 0.16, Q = 0.140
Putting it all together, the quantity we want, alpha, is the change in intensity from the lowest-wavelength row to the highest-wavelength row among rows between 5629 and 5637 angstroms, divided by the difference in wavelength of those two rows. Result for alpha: 0.01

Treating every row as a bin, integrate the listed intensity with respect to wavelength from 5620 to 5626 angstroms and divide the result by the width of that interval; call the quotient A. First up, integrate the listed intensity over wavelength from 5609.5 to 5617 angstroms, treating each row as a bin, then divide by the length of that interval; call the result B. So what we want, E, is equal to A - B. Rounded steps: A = 16.5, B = 16.79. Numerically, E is -0.31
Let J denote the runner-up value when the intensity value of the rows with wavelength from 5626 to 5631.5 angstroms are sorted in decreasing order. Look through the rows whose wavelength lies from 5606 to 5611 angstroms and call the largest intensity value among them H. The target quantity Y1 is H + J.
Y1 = 33.3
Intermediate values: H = 16.9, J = 16.41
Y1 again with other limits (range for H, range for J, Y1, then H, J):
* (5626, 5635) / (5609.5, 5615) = 33.3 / 16.43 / 16.86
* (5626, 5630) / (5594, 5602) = 32.7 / 16.41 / 16.25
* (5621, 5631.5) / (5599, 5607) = 33.1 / 16.53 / 16.61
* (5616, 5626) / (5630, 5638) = 33.1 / 16.67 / 16.45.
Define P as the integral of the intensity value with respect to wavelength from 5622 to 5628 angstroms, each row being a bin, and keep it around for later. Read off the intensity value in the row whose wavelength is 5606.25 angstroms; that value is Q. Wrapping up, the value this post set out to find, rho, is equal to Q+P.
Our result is 115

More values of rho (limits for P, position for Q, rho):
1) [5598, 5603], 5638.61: 98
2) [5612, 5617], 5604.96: 100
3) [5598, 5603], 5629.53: 98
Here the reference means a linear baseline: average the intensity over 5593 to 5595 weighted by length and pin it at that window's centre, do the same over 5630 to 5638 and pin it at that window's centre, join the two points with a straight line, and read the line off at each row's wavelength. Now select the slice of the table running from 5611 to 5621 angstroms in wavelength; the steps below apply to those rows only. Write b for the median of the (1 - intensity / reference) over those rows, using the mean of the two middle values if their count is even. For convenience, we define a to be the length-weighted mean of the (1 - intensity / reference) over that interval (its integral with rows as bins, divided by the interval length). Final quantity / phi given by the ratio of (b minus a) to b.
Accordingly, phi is -0.04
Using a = -0.025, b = -0.024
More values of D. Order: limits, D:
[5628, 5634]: 280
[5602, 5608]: 280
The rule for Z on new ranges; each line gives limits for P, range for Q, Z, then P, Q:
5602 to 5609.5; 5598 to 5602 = 0.48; 0.53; 0.050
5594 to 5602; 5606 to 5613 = -0.02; 0.14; 0.160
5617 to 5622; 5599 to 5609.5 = -0.53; 0.12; 0.650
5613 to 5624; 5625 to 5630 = 0.25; 0.27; 0.020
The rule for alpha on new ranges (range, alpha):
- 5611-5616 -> -0.04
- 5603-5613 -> 0.04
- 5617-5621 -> -0.03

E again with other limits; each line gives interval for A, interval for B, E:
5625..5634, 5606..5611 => -0.47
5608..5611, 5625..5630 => 0.53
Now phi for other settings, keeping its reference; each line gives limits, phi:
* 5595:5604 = -0.27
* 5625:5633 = -0.12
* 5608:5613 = 0.01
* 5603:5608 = 0.04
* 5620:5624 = 0.08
